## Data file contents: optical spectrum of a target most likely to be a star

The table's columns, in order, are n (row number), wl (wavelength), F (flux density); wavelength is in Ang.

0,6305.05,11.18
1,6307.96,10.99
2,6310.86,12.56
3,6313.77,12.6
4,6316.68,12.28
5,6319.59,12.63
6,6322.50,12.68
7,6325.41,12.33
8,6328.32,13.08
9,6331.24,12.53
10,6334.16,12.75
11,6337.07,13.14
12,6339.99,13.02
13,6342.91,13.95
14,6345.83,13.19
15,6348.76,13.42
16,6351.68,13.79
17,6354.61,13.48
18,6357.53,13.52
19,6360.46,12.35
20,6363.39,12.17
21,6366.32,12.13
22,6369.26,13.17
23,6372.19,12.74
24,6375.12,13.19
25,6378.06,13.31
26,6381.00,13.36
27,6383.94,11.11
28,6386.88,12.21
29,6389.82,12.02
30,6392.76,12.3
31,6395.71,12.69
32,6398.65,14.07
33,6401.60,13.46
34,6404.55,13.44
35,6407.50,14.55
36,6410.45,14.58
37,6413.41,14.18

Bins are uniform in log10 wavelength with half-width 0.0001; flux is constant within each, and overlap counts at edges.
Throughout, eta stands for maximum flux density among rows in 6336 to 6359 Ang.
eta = 13.95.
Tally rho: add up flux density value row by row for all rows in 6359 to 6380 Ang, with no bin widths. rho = 89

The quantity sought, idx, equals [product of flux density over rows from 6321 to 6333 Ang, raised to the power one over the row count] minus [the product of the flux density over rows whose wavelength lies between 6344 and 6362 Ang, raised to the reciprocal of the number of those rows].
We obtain -0.6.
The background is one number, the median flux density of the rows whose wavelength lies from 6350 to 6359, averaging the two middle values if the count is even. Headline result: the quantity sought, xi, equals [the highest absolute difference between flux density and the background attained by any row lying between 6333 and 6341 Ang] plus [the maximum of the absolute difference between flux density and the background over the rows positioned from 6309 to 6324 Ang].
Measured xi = 2.0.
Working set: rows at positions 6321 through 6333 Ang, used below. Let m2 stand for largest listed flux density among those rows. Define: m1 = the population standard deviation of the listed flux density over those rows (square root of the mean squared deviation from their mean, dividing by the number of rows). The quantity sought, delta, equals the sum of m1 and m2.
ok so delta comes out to 13.4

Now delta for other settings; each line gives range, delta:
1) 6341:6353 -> 14.2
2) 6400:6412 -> 15.1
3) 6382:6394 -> 12.8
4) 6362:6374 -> 13.6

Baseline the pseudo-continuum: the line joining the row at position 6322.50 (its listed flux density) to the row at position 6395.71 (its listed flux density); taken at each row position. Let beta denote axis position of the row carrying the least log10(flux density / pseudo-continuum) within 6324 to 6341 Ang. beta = 6325.41 Ang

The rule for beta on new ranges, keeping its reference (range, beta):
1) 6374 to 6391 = 6383.94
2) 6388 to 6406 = 6389.82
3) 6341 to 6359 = 6345.83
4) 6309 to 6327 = 6316.68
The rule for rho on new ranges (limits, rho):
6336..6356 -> 94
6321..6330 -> 38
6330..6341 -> 51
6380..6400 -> 88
